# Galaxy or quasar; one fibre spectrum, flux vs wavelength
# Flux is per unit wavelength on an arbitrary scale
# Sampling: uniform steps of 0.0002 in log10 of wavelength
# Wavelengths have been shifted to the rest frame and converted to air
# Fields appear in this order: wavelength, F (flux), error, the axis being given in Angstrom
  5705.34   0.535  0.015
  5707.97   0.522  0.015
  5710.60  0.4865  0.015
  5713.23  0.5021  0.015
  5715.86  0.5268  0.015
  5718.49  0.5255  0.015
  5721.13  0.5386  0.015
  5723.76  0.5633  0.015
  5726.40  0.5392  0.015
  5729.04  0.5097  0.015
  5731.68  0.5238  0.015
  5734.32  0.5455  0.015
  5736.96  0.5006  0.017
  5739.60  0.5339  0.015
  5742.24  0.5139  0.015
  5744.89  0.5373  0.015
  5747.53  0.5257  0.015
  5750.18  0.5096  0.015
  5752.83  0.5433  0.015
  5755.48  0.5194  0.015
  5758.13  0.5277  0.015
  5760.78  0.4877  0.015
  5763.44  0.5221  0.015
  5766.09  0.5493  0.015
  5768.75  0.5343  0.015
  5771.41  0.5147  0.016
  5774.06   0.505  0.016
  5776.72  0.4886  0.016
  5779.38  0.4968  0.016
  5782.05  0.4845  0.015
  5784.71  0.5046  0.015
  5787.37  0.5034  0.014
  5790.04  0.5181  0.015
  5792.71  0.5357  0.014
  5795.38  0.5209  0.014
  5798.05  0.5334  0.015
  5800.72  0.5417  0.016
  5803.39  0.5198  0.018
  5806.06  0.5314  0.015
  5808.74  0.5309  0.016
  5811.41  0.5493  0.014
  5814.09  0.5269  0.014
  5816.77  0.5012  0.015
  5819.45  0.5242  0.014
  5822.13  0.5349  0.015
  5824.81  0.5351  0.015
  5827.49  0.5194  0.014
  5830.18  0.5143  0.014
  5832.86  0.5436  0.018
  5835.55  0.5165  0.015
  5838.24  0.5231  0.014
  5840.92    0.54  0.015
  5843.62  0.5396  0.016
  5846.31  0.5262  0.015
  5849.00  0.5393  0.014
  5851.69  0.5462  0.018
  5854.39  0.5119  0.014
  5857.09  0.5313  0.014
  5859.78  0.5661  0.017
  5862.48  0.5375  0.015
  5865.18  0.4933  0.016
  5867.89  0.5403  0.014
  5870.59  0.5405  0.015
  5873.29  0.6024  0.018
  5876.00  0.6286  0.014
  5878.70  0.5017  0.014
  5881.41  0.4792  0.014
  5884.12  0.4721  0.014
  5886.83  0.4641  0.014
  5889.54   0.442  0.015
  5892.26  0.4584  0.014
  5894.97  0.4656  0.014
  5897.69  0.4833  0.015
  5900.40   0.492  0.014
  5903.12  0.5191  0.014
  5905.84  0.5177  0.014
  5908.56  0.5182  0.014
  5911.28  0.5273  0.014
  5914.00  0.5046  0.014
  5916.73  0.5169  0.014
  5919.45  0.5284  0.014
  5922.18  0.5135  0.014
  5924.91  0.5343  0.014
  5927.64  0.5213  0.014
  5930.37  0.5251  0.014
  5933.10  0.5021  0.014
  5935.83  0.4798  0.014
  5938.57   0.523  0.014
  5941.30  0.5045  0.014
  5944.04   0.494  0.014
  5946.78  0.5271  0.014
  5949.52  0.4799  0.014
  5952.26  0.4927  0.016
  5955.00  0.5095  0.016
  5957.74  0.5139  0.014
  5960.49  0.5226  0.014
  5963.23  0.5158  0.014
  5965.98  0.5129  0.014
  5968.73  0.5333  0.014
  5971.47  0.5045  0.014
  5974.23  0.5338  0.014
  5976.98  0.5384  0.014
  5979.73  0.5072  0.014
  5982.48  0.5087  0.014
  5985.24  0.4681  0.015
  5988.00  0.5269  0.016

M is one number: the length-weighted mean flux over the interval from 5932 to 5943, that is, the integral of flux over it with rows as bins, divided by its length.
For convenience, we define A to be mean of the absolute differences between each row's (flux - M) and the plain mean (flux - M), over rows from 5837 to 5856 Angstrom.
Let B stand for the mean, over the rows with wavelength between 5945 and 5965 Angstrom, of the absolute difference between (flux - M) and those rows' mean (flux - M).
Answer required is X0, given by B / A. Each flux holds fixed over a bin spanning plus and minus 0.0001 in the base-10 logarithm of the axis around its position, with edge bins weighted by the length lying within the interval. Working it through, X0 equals 1.26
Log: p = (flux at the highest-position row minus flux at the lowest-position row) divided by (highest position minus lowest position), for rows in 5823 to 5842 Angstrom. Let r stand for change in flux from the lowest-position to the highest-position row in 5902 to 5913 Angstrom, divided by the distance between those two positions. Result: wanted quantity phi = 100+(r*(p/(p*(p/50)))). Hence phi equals 265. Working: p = 0.0003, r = 0.0010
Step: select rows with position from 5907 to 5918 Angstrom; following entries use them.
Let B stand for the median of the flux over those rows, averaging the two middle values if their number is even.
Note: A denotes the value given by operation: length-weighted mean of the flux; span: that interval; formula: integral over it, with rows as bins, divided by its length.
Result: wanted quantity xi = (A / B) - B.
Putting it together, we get 0.48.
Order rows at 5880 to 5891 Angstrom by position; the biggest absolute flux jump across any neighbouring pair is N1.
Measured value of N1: 0.022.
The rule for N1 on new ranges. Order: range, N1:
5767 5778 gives 0.020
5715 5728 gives 0.025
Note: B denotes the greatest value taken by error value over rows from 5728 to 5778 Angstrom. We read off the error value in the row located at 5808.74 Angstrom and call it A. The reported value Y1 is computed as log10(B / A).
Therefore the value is 0.026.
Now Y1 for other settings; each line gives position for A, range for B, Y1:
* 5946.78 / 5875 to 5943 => 0.030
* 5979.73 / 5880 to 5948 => 0.030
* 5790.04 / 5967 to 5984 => -0.030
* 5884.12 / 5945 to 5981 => 0.058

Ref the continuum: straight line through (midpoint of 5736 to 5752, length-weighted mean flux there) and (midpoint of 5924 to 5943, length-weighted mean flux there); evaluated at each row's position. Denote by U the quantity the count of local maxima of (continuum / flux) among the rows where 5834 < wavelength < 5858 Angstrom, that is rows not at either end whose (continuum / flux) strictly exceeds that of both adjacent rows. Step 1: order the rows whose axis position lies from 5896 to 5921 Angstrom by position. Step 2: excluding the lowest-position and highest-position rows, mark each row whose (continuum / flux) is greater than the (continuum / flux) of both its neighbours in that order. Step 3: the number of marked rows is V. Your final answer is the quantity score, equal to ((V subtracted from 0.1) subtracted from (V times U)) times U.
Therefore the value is 12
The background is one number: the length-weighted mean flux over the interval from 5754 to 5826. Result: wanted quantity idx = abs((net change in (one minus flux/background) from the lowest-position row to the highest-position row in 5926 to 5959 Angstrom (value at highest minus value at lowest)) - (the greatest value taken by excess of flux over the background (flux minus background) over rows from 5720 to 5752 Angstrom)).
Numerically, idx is 0.03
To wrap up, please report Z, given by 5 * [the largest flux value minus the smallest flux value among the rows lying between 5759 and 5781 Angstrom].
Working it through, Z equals 0.31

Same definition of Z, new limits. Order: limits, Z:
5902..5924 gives 0.12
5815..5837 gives 0.21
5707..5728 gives 0.38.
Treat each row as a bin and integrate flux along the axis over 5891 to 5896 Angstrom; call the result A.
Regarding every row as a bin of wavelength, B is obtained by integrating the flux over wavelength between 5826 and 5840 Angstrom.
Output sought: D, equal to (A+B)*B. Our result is 71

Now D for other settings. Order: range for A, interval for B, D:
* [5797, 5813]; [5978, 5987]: 58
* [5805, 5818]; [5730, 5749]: 168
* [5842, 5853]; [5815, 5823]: 42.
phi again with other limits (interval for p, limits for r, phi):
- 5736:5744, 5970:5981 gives 106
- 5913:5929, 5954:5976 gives 152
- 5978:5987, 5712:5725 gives 59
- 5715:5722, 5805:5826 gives 104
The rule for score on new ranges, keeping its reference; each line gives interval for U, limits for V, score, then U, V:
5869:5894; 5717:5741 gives 4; 1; 2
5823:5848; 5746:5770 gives 18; 2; 3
